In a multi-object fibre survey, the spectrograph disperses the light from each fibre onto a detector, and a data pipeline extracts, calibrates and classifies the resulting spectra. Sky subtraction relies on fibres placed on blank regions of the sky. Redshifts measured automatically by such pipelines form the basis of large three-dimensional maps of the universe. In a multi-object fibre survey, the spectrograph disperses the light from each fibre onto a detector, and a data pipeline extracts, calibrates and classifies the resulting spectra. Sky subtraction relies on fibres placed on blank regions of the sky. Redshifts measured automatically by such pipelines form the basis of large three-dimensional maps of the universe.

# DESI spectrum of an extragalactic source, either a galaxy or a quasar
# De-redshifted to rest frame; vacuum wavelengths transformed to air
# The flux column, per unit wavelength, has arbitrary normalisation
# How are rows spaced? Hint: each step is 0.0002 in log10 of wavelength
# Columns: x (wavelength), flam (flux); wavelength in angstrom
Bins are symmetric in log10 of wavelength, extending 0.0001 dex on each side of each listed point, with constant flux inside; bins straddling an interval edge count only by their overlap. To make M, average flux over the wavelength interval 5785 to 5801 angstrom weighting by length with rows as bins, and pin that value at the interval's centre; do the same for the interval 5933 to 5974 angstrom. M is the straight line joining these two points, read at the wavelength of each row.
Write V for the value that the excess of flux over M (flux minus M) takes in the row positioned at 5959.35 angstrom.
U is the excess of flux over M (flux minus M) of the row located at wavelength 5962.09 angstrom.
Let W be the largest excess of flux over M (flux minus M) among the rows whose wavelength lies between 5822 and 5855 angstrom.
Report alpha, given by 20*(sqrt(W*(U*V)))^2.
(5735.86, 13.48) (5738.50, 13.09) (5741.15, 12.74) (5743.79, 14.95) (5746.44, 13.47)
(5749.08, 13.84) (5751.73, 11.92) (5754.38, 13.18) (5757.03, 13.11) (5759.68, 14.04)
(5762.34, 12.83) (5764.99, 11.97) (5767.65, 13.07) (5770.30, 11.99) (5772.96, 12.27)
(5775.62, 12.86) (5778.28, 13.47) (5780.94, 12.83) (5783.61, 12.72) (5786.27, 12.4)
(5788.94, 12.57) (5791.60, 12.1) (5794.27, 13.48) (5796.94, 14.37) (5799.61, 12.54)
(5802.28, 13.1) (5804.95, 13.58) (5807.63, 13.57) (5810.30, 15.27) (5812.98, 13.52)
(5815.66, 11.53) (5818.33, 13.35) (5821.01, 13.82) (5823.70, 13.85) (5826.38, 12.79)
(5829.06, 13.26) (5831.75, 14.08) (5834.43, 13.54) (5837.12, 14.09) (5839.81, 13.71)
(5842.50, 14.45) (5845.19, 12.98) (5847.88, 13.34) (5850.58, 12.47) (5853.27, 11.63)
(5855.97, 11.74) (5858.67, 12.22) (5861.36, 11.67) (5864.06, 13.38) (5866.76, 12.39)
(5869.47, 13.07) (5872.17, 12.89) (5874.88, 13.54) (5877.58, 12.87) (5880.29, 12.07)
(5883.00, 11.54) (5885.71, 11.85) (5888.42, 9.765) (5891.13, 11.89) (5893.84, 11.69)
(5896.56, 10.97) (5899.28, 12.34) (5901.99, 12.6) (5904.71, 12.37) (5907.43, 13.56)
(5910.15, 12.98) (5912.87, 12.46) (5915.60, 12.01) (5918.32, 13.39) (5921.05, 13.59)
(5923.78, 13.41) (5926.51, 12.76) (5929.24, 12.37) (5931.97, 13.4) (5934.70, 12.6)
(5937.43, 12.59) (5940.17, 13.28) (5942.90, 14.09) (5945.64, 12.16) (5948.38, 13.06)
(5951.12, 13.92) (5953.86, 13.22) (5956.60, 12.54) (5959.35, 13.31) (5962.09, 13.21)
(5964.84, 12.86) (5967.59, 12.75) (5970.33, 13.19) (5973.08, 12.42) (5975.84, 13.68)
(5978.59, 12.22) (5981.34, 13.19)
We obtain 1.5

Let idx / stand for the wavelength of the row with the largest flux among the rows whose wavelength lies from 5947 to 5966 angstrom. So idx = 5951.12 angstrom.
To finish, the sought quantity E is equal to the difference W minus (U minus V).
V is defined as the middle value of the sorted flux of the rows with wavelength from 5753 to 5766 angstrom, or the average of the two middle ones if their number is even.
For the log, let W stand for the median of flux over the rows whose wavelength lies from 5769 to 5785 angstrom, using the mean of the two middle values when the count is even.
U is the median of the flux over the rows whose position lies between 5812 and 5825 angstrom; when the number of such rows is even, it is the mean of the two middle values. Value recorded 12.4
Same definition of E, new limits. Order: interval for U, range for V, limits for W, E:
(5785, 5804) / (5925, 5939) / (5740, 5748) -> 13.5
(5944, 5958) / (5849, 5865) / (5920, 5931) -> 12.0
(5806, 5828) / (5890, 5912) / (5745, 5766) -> 12.0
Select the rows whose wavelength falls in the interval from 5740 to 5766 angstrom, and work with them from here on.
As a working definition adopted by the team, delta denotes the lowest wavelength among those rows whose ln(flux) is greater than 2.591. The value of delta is 5743.79 angstrom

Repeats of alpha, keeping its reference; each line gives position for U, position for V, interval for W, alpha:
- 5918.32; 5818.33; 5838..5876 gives 4.9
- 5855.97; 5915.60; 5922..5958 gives 25.8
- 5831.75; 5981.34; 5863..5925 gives 1.9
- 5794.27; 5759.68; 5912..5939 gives 7.6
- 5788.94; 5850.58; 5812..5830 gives 3.0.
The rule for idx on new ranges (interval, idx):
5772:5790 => 5778.28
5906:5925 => 5921.05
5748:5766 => 5759.68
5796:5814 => 5810.30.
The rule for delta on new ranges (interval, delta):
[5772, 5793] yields 5778.28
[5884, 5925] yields 5907.43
